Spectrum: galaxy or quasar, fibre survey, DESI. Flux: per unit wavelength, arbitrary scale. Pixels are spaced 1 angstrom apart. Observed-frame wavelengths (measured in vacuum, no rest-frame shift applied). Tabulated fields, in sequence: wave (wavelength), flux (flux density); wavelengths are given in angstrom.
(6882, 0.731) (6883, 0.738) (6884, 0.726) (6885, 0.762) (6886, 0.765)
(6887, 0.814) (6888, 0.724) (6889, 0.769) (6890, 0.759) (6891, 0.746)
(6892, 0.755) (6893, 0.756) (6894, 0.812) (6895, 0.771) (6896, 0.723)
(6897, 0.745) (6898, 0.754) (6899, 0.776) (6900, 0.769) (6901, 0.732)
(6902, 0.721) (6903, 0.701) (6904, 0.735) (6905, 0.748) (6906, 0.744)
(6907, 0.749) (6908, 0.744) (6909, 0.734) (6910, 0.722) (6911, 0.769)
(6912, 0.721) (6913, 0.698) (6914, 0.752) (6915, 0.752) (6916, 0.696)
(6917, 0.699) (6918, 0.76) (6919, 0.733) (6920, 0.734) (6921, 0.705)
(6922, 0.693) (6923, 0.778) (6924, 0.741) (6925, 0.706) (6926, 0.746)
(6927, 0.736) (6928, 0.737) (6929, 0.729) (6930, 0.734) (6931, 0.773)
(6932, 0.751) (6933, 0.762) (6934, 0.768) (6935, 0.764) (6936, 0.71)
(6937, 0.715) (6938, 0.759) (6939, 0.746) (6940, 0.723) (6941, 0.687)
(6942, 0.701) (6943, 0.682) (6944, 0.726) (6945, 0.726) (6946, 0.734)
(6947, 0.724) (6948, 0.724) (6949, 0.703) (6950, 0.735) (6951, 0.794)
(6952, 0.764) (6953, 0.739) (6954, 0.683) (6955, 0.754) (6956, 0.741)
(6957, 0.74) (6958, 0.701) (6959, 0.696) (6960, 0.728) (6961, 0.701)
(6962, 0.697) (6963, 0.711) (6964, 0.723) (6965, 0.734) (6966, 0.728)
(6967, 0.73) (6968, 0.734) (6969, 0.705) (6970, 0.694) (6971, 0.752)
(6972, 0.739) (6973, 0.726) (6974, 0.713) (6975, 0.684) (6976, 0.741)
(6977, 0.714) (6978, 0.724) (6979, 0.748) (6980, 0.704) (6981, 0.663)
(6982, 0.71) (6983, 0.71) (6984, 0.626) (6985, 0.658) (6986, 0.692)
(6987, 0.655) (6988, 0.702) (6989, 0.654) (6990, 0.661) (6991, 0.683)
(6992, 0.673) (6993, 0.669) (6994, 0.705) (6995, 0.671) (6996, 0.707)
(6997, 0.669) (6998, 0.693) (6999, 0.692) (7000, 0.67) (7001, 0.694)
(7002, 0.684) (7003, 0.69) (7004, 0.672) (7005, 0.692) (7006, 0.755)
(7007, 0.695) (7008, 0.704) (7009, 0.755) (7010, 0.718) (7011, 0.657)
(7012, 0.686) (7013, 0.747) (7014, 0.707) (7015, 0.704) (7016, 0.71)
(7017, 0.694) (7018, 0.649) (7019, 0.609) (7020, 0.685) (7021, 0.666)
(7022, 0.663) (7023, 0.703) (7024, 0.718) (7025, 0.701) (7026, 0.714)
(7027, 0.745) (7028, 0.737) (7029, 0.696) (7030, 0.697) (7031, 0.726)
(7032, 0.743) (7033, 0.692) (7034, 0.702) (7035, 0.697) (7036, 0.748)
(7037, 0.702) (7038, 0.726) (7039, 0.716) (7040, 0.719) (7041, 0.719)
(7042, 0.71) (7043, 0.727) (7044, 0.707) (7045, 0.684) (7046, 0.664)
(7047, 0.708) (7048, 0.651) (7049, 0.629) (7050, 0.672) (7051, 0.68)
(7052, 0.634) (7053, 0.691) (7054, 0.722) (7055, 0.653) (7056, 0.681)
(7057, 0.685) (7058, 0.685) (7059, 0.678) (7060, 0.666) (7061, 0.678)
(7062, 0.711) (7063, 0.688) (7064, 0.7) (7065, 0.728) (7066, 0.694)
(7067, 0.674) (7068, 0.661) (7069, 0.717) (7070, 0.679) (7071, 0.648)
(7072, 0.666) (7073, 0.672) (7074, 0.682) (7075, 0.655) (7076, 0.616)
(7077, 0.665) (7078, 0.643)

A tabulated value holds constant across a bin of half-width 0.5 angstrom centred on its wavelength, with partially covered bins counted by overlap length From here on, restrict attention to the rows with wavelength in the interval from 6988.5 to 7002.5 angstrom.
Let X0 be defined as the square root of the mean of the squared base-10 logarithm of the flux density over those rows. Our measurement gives 0.168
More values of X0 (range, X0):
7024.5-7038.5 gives 0.146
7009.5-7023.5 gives 0.166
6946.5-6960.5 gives 0.138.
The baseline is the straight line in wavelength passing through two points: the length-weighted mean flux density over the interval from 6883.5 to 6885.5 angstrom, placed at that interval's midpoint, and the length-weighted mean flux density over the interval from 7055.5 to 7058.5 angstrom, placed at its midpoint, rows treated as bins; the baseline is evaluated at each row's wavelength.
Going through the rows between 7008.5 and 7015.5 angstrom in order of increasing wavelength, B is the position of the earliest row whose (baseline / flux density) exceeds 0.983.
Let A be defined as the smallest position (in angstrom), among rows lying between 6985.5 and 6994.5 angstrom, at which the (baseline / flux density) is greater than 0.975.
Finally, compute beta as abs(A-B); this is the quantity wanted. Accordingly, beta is 25 angstrom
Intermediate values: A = 6986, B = 7011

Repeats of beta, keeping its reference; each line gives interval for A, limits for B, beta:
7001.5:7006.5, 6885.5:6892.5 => 114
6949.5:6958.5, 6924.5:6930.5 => 25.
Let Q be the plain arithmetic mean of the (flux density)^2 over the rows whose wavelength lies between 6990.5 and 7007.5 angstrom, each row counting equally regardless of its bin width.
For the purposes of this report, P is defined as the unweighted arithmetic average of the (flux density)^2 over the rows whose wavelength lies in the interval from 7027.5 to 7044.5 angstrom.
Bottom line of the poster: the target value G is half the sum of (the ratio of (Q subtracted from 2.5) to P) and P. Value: 2.23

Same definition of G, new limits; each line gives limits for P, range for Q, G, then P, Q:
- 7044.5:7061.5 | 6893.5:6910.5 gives 2.36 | 0.455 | 0.56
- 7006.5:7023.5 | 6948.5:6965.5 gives 2.30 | 0.479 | 0.53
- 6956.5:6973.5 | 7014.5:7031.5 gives 2.20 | 0.519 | 0.48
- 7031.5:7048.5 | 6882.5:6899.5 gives 2.17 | 0.500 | 0.58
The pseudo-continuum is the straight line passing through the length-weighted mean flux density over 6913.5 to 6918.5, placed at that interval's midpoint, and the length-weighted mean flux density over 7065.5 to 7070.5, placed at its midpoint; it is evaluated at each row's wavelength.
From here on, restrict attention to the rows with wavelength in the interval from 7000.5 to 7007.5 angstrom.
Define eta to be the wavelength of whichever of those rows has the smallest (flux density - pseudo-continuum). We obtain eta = 7004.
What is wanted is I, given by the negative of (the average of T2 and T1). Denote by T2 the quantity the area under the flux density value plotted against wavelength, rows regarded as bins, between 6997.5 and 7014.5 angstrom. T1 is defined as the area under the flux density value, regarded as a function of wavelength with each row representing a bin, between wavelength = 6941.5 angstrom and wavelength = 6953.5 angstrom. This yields -10.3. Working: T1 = 8.8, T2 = 11.9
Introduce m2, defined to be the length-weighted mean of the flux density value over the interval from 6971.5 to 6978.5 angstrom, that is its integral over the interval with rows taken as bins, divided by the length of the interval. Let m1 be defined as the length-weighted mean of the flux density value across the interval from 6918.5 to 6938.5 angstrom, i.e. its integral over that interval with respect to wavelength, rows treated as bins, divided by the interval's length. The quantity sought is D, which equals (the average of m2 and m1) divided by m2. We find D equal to 1.01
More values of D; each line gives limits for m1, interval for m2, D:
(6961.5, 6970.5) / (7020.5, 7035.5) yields 1.01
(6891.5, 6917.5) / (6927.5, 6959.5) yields 1.01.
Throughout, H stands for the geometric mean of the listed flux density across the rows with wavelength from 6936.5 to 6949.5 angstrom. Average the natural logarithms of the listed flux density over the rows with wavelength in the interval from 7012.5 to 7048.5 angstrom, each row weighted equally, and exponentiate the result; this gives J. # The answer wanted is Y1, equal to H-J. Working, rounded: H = 0.719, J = 0.70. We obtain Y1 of 0.017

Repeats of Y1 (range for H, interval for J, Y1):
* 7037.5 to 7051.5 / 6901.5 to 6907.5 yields -0.040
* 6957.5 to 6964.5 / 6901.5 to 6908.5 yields -0.026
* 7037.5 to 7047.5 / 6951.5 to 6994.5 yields 0.001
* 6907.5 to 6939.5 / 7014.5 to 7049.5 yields 0.038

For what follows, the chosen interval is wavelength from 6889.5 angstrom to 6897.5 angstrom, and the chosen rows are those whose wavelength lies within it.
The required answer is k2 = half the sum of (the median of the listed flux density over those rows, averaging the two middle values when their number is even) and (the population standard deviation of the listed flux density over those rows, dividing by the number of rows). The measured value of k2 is 0.390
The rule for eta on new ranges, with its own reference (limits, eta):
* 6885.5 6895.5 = 6888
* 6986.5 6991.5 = 6989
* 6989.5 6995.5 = 6990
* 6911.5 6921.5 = 6916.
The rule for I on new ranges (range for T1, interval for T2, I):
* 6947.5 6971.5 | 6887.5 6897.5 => -12.5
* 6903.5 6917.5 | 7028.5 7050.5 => -12.8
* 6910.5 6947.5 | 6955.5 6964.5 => -16.8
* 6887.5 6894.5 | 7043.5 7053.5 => -6.0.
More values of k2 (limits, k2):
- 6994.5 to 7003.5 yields 0.351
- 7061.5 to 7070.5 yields 0.357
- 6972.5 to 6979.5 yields 0.372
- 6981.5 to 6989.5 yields 0.352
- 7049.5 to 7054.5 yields 0.354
